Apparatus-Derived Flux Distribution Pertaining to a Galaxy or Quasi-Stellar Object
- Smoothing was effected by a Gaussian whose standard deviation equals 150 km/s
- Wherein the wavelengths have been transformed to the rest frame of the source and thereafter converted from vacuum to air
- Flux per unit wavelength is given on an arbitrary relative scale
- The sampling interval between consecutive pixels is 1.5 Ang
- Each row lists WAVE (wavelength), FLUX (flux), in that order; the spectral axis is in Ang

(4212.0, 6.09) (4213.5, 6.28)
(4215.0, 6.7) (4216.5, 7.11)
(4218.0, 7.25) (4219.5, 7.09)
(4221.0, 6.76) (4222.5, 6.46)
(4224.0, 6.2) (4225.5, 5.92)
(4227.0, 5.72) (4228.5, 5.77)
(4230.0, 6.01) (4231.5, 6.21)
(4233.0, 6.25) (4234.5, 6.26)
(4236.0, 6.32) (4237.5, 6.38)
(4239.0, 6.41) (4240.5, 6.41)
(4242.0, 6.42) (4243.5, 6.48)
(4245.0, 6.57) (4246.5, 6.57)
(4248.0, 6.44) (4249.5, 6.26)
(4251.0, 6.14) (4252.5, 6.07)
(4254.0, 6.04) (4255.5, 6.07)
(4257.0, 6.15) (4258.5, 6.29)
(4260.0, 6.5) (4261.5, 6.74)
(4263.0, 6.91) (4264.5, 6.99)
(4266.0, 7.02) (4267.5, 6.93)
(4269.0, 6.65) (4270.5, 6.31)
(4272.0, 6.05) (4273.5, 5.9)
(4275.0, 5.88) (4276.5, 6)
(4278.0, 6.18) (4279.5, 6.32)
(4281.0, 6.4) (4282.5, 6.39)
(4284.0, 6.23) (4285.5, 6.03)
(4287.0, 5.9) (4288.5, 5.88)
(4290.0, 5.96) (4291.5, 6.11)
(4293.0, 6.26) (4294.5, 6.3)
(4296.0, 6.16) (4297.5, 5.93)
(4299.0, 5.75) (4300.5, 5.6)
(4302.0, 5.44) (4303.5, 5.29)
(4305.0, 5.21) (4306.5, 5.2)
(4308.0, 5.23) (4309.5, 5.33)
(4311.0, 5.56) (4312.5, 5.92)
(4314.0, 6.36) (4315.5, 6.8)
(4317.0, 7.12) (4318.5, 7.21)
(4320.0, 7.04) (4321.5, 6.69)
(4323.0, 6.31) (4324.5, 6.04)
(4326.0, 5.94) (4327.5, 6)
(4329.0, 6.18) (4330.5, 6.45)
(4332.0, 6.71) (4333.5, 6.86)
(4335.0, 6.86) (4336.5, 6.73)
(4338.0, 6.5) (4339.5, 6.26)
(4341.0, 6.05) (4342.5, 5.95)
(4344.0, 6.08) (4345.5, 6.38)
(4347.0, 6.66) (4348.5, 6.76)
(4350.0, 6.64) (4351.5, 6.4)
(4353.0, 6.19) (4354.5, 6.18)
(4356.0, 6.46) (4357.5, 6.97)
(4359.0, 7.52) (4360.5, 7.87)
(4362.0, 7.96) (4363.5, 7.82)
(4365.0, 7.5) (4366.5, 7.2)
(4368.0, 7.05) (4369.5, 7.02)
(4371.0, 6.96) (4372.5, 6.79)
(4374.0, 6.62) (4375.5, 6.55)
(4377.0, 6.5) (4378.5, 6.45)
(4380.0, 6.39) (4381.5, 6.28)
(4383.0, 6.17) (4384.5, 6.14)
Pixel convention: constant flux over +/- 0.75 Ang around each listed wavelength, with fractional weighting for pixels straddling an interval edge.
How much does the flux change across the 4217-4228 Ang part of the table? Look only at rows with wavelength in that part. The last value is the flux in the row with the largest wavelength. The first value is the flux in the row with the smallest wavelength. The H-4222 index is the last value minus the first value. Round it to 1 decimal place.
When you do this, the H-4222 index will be -1.5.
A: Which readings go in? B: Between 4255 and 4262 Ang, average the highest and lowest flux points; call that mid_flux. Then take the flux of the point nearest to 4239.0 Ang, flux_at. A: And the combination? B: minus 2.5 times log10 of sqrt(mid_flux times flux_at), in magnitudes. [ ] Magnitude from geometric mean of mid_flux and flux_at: -2.02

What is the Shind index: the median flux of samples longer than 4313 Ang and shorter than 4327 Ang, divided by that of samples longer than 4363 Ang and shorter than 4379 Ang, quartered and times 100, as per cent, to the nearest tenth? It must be 24.0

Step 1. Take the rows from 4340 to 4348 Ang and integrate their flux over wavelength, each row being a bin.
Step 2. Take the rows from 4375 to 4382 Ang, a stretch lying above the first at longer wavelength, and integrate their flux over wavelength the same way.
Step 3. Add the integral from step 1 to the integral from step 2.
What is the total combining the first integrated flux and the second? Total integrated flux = 95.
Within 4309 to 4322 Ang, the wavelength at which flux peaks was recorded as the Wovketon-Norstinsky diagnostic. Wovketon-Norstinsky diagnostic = 4318.5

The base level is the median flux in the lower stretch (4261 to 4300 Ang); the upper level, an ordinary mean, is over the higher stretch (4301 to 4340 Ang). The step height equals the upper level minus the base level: 0.0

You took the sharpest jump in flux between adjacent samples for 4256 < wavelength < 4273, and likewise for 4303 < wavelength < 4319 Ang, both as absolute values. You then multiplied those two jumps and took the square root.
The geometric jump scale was 0.39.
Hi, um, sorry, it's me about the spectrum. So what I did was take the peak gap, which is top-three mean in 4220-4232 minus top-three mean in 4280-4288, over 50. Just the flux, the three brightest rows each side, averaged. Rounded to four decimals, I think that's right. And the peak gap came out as 0.0027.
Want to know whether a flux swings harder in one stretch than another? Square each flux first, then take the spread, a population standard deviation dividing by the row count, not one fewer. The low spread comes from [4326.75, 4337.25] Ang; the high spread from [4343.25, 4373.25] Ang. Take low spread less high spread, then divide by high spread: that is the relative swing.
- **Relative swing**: -0.5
